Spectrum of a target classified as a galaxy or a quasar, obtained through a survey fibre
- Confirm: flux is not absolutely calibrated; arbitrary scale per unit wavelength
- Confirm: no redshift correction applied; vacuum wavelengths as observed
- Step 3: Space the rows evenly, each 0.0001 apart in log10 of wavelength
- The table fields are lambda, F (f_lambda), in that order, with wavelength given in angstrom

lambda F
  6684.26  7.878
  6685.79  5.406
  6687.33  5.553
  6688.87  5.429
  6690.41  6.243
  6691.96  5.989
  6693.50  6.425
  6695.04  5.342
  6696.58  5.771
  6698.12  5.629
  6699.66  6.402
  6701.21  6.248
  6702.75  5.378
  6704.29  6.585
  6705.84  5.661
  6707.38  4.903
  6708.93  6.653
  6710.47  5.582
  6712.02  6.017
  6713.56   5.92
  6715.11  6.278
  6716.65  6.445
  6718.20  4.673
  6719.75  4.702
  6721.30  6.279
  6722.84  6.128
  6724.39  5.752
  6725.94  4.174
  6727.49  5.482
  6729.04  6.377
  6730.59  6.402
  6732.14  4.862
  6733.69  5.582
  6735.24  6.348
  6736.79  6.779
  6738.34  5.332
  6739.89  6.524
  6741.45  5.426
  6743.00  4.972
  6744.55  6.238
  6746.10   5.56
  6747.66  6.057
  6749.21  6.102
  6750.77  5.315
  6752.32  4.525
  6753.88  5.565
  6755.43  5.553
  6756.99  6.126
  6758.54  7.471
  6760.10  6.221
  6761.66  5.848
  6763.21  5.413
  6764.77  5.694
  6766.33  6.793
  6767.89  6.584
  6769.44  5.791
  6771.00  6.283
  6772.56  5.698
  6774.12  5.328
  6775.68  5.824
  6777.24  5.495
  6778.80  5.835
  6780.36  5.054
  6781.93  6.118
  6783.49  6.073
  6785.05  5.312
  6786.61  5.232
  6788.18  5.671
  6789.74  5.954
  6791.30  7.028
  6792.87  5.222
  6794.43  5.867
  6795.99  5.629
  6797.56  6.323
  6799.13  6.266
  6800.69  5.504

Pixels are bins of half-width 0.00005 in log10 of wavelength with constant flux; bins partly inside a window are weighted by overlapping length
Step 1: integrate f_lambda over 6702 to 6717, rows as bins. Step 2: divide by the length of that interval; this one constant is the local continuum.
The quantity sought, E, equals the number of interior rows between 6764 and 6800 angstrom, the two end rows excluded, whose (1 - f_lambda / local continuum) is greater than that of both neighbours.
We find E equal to 7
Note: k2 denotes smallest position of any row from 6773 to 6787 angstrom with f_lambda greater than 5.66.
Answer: 6775.68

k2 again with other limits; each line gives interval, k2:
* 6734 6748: 6735.24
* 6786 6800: 6788.18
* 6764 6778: 6764.77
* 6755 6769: 6756.99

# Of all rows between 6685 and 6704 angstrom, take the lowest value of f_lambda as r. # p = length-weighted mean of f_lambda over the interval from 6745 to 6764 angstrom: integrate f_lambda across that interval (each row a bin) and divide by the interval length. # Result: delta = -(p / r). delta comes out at -1.09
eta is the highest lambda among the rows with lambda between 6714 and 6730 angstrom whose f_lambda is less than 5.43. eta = 6725.94 angstrom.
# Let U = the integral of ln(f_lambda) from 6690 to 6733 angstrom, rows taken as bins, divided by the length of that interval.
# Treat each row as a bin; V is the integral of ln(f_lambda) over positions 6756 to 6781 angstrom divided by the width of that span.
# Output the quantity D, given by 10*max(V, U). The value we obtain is 17.8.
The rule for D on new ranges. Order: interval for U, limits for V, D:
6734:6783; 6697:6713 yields 17.7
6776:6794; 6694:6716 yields 17.7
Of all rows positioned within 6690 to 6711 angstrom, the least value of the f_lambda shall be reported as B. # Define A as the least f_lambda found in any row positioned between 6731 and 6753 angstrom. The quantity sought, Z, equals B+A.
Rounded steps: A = 4.525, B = 4.903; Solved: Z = 9.4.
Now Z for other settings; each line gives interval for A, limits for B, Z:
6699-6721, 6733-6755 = 9.2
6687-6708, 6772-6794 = 10.0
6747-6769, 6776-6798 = 9.6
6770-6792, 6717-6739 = 9.2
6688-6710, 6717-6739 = 9.1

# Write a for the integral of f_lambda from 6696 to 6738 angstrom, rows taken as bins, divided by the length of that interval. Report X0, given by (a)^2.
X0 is 33.8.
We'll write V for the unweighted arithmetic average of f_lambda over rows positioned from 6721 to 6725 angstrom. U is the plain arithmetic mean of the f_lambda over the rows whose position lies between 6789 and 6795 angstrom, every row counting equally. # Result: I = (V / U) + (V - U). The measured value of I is 1.04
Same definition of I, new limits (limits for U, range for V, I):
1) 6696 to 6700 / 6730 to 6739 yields 0.94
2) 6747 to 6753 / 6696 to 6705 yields 1.59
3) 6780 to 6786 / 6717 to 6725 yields 0.84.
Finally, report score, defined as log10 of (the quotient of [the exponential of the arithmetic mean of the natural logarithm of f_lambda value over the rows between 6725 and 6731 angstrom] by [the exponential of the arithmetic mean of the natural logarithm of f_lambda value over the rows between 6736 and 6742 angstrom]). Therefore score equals -0.034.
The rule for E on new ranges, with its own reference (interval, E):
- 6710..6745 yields 6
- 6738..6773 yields 6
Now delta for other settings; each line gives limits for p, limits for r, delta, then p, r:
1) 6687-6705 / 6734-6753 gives -1.31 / 5.92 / 4.525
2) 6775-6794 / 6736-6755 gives -1.27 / 5.74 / 4.525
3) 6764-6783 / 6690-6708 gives -1.20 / 5.88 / 4.903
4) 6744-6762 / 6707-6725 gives -1.26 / 5.88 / 4.673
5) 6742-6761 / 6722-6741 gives -1.39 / 5.80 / 4.174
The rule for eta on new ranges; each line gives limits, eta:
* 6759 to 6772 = 6763.21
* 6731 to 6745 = 6743.00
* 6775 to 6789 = 6786.61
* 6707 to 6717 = 6707.38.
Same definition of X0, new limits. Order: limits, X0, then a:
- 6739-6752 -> 32.8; 5.73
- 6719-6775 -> 33.8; 5.81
